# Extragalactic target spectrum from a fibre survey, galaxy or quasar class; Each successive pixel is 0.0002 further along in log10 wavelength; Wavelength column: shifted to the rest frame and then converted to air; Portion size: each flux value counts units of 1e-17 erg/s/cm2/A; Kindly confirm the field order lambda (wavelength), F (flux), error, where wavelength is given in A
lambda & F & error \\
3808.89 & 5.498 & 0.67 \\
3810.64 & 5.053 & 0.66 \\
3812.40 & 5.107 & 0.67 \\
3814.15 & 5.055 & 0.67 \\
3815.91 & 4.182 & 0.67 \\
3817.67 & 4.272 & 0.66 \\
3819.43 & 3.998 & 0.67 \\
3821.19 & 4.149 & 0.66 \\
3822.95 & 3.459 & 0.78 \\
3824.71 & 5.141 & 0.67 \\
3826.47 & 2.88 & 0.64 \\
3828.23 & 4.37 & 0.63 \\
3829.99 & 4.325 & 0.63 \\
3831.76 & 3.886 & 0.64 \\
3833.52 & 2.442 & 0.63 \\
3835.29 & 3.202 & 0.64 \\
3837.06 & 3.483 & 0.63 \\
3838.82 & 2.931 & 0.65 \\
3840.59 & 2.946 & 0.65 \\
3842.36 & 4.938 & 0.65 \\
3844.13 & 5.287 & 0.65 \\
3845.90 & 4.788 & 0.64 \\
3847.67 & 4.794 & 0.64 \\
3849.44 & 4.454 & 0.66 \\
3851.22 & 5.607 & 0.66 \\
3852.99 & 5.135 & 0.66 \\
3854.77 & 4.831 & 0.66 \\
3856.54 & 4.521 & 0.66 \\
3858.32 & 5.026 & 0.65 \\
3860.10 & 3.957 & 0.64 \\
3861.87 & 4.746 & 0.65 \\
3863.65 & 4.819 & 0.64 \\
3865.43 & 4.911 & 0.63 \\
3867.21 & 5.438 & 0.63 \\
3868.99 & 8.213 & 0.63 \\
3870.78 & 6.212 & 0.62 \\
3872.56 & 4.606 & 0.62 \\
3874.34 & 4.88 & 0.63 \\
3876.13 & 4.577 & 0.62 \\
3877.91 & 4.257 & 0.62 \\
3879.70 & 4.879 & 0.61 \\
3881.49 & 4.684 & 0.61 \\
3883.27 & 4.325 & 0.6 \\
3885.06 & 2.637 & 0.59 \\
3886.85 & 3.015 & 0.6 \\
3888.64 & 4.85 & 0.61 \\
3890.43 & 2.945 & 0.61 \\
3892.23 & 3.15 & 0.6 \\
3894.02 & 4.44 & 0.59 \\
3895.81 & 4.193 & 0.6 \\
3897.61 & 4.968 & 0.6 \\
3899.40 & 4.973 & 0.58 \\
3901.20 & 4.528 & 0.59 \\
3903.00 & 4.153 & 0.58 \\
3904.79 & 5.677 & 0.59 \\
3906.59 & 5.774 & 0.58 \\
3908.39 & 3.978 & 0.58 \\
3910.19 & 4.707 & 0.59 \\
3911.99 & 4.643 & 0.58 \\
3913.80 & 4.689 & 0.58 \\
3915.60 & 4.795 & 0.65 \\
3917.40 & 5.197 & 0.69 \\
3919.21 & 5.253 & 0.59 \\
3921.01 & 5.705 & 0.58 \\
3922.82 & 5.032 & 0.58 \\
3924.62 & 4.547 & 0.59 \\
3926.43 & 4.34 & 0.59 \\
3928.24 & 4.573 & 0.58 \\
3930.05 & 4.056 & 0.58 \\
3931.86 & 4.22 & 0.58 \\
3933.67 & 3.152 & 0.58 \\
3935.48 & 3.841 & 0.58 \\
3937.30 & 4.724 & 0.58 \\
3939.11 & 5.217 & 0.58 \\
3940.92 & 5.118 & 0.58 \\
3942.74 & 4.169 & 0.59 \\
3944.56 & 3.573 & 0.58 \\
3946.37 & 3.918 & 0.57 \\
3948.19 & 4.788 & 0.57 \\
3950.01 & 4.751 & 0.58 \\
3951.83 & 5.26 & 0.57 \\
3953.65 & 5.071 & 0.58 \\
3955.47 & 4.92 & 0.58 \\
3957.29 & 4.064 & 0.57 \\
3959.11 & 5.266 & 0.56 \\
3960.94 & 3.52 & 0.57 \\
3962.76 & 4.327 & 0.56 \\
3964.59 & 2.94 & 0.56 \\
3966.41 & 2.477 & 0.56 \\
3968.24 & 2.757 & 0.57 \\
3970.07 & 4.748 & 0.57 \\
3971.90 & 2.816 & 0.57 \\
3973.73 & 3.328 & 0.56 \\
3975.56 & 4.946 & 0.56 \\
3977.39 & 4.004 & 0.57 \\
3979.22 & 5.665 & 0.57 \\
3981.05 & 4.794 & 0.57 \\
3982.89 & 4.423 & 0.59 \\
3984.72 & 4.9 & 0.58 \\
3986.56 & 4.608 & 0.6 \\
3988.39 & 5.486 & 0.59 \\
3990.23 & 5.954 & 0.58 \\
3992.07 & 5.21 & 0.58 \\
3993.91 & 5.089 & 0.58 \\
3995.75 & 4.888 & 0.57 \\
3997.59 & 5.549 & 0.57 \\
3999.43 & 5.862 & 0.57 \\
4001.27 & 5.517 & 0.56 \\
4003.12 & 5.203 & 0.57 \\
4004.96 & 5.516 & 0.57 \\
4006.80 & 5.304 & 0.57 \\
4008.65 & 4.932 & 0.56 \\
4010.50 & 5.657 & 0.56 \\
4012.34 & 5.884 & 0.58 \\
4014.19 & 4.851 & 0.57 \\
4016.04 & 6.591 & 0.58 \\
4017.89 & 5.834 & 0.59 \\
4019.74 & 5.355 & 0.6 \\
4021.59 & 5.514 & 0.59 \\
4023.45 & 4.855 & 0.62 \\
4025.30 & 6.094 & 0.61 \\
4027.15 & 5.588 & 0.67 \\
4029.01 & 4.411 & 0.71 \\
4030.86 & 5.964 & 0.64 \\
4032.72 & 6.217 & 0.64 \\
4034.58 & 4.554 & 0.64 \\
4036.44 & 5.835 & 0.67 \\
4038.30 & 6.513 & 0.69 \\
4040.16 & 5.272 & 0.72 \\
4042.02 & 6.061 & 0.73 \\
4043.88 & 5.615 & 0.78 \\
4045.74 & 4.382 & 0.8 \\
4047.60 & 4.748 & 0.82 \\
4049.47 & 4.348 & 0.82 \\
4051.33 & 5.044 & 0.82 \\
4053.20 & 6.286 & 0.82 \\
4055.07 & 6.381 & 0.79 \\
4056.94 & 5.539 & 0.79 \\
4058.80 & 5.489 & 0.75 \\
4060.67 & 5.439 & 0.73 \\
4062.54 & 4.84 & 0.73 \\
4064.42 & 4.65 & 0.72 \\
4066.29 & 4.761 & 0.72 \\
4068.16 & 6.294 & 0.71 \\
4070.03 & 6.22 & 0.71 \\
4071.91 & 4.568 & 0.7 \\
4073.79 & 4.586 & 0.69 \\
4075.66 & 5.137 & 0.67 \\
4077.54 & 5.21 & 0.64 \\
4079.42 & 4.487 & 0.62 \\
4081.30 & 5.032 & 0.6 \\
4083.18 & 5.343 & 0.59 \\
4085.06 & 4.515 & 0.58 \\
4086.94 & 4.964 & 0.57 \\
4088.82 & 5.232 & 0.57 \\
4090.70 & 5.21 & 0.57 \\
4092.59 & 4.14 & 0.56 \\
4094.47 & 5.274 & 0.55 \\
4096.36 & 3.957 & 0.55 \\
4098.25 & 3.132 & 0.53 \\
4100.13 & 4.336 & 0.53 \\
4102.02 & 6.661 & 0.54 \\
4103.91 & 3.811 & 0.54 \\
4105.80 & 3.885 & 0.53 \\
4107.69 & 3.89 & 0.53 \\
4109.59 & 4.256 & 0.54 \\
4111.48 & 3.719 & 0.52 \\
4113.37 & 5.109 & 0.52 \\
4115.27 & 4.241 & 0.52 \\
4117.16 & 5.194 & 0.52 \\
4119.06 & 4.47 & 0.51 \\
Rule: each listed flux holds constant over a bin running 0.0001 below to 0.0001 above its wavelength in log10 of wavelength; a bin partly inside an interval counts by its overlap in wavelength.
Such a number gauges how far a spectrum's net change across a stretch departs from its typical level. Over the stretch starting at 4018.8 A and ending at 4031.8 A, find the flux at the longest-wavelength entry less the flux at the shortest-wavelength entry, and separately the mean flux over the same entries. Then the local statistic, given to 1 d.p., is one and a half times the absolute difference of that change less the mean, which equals 7.2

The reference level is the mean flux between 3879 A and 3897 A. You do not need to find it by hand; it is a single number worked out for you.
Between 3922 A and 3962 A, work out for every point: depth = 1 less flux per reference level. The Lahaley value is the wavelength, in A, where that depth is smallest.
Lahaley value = 3959.11 A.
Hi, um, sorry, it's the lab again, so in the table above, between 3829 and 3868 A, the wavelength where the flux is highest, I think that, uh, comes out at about 3851.22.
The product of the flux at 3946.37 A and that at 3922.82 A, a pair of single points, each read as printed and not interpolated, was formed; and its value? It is 20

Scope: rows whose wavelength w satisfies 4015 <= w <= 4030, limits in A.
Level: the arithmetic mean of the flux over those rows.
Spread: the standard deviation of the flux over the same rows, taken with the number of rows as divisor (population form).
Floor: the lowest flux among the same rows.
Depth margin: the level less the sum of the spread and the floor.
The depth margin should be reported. 0.48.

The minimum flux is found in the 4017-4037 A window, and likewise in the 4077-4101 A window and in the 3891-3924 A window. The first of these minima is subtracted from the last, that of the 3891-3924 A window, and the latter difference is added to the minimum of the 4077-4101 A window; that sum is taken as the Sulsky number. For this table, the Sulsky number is 1.9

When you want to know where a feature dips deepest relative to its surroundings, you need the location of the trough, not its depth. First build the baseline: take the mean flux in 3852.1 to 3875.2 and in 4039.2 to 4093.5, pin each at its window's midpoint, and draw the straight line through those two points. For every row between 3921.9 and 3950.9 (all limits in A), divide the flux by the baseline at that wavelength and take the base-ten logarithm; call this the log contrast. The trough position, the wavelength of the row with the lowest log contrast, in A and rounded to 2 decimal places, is 3933.67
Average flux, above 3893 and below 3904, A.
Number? 4.5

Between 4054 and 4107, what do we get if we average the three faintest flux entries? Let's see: 3.6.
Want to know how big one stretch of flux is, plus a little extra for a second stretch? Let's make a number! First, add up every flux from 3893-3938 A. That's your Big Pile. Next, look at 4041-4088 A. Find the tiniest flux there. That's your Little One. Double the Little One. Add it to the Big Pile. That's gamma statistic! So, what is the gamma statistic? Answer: 125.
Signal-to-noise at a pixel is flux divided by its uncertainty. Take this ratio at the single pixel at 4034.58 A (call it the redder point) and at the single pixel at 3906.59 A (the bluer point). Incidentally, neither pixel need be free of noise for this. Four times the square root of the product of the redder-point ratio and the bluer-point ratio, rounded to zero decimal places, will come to 34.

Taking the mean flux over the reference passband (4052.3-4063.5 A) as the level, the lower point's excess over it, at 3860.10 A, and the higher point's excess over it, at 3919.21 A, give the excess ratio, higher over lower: 0.2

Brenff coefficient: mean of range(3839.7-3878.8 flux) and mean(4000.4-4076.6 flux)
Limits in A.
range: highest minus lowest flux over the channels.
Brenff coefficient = 5.3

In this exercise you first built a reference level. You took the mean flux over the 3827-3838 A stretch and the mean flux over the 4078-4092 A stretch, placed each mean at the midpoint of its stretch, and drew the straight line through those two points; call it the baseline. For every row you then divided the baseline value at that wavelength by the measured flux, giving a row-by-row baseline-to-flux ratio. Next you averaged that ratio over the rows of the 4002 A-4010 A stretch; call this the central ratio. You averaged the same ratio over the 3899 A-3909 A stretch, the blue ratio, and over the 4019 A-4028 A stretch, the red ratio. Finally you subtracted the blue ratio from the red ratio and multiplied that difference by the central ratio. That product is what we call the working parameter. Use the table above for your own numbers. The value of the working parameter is 0.01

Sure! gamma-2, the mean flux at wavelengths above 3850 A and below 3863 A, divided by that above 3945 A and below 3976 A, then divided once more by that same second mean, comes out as 0.29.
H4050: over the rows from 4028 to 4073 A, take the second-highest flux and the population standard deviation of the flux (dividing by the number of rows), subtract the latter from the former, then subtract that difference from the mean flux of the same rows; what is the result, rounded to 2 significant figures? -0.27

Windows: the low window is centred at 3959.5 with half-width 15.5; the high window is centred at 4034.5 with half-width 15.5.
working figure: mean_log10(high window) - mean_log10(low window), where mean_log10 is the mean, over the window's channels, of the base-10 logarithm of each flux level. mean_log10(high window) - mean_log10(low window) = 0.13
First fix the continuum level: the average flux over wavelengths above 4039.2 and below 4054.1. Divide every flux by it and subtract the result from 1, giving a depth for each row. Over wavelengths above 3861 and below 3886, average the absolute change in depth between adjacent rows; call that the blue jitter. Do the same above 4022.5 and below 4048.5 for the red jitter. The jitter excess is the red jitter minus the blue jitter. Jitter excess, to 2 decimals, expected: 0.02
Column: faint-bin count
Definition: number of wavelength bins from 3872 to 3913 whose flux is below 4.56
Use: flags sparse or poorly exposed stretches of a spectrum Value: 11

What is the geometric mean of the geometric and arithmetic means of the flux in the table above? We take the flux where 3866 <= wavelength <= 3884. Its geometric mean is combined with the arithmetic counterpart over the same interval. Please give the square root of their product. 5.16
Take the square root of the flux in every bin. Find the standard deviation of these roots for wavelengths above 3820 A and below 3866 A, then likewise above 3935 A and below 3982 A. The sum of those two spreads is 0.44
